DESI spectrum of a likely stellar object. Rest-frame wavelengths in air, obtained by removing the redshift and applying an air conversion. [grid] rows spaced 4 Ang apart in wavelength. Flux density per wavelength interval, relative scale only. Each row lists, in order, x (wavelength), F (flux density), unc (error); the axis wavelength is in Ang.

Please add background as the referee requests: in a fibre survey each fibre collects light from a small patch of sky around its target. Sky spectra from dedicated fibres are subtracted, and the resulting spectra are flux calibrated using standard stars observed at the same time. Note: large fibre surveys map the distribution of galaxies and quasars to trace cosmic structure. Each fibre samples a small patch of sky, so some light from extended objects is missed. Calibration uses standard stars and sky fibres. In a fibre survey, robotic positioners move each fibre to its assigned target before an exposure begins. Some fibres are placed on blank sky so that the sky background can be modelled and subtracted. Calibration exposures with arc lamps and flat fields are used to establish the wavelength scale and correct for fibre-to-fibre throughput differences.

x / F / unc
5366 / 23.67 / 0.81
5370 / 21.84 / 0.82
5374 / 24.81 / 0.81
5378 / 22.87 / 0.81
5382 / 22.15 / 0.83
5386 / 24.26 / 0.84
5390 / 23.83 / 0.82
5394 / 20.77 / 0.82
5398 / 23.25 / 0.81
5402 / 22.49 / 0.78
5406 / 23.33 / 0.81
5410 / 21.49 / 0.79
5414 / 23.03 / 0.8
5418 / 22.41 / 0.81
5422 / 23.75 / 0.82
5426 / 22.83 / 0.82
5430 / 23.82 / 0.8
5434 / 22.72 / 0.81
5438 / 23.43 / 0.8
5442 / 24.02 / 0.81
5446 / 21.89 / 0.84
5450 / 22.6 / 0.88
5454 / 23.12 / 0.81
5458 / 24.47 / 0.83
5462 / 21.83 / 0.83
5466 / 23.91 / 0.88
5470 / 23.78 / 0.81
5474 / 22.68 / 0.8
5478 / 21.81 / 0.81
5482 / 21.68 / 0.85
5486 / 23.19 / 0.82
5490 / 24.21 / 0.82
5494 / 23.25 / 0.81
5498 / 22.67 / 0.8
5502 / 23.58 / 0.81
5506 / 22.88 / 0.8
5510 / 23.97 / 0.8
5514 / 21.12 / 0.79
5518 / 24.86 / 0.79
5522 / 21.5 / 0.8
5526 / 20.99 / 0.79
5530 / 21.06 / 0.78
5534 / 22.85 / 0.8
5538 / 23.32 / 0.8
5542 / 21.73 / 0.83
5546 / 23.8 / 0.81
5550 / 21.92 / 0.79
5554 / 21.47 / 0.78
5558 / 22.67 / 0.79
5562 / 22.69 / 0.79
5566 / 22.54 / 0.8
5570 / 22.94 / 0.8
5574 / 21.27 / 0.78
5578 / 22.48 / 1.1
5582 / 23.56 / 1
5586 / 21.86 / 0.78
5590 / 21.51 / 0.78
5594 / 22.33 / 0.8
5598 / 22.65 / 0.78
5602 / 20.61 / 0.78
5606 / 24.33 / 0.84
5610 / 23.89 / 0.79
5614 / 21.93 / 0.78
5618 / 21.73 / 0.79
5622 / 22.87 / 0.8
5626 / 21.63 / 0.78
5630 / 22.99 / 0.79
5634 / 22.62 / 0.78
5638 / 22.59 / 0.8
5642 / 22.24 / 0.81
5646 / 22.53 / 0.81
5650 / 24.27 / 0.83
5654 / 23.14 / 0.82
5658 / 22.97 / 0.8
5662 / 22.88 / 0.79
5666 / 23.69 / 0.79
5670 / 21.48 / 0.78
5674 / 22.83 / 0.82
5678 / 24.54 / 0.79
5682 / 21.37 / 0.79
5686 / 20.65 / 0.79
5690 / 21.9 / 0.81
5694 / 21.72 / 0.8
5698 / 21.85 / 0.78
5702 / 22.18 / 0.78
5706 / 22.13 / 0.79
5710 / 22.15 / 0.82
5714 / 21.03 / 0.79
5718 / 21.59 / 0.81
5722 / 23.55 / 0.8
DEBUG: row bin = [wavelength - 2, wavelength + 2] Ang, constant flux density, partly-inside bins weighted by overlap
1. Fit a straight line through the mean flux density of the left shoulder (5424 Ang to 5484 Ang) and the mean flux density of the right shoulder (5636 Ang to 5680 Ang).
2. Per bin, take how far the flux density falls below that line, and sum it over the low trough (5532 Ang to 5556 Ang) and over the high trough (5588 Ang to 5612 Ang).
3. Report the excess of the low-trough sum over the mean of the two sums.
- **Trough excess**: 0.08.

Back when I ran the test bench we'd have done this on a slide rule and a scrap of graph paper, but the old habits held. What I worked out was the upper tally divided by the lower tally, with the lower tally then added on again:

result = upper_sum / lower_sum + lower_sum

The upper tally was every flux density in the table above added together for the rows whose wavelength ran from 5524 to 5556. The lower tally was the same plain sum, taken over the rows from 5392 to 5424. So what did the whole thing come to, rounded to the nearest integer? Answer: 182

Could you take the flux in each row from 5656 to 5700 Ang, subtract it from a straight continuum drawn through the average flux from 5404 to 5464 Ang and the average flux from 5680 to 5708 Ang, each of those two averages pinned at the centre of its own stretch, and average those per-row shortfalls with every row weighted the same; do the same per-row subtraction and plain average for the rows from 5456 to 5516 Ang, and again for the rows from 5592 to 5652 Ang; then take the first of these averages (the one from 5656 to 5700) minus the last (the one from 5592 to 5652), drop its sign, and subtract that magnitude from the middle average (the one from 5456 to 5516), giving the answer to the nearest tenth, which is -0.3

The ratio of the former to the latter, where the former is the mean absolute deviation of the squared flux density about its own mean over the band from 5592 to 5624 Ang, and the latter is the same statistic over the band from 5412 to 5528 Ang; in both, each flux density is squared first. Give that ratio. 1.07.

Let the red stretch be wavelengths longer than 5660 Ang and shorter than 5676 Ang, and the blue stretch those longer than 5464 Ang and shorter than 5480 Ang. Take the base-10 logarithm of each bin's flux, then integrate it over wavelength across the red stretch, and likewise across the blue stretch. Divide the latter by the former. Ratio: 1.00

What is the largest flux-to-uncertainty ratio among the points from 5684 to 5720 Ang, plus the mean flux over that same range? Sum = 50.1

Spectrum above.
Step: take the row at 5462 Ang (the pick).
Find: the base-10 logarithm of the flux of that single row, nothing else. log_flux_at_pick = 1.339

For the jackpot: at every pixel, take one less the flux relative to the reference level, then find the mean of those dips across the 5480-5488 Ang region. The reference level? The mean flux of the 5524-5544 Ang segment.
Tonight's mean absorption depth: -0.02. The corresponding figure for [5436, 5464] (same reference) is -0.05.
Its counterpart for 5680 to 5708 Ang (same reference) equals 0.01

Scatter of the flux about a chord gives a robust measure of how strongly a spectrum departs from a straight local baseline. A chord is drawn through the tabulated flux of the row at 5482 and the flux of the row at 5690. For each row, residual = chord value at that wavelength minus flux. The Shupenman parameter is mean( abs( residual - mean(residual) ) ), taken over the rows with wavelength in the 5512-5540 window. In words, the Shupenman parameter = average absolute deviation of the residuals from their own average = 1.2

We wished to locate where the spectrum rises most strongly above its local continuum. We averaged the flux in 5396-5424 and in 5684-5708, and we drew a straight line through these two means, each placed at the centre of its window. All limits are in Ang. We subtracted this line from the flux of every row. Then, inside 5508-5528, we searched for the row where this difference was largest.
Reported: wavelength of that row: 5518 Ang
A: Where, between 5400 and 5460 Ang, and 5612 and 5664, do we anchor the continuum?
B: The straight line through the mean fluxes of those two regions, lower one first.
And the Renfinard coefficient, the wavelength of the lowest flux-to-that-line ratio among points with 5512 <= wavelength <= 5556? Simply 5526 Ang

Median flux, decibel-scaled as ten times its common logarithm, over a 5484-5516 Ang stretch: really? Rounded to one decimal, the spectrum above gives 13.7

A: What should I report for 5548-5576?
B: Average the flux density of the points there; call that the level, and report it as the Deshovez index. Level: 22.2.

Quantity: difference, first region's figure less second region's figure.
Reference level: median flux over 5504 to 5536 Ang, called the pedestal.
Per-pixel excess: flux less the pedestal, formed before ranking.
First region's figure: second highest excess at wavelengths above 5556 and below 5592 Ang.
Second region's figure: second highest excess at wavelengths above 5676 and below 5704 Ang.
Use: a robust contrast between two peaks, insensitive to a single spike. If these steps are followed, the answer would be 0.8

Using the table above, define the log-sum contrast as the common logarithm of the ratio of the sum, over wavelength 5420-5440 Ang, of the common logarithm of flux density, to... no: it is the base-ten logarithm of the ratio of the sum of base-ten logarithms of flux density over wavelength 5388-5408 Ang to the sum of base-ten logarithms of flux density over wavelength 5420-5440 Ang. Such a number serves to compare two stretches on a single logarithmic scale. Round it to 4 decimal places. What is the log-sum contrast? -0.0036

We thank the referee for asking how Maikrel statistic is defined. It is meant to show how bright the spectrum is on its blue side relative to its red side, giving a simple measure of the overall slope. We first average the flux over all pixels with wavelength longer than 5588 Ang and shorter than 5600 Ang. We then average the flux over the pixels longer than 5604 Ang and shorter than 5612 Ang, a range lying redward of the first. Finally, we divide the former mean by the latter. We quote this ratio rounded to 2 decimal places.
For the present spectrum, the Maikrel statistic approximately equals 0.92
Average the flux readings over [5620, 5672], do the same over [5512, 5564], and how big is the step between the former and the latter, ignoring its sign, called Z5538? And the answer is 0.46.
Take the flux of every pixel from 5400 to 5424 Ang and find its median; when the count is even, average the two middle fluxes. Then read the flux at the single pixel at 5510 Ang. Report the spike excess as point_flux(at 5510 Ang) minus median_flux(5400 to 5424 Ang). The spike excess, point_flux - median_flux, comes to 1.2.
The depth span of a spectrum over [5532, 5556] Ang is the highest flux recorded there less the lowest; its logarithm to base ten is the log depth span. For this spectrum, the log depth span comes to 0.37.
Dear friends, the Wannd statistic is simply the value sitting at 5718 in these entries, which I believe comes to 21.59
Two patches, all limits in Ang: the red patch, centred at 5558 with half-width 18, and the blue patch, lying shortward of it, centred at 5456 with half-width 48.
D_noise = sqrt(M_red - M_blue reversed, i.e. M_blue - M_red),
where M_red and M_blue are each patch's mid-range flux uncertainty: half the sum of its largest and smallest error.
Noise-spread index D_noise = 0.17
